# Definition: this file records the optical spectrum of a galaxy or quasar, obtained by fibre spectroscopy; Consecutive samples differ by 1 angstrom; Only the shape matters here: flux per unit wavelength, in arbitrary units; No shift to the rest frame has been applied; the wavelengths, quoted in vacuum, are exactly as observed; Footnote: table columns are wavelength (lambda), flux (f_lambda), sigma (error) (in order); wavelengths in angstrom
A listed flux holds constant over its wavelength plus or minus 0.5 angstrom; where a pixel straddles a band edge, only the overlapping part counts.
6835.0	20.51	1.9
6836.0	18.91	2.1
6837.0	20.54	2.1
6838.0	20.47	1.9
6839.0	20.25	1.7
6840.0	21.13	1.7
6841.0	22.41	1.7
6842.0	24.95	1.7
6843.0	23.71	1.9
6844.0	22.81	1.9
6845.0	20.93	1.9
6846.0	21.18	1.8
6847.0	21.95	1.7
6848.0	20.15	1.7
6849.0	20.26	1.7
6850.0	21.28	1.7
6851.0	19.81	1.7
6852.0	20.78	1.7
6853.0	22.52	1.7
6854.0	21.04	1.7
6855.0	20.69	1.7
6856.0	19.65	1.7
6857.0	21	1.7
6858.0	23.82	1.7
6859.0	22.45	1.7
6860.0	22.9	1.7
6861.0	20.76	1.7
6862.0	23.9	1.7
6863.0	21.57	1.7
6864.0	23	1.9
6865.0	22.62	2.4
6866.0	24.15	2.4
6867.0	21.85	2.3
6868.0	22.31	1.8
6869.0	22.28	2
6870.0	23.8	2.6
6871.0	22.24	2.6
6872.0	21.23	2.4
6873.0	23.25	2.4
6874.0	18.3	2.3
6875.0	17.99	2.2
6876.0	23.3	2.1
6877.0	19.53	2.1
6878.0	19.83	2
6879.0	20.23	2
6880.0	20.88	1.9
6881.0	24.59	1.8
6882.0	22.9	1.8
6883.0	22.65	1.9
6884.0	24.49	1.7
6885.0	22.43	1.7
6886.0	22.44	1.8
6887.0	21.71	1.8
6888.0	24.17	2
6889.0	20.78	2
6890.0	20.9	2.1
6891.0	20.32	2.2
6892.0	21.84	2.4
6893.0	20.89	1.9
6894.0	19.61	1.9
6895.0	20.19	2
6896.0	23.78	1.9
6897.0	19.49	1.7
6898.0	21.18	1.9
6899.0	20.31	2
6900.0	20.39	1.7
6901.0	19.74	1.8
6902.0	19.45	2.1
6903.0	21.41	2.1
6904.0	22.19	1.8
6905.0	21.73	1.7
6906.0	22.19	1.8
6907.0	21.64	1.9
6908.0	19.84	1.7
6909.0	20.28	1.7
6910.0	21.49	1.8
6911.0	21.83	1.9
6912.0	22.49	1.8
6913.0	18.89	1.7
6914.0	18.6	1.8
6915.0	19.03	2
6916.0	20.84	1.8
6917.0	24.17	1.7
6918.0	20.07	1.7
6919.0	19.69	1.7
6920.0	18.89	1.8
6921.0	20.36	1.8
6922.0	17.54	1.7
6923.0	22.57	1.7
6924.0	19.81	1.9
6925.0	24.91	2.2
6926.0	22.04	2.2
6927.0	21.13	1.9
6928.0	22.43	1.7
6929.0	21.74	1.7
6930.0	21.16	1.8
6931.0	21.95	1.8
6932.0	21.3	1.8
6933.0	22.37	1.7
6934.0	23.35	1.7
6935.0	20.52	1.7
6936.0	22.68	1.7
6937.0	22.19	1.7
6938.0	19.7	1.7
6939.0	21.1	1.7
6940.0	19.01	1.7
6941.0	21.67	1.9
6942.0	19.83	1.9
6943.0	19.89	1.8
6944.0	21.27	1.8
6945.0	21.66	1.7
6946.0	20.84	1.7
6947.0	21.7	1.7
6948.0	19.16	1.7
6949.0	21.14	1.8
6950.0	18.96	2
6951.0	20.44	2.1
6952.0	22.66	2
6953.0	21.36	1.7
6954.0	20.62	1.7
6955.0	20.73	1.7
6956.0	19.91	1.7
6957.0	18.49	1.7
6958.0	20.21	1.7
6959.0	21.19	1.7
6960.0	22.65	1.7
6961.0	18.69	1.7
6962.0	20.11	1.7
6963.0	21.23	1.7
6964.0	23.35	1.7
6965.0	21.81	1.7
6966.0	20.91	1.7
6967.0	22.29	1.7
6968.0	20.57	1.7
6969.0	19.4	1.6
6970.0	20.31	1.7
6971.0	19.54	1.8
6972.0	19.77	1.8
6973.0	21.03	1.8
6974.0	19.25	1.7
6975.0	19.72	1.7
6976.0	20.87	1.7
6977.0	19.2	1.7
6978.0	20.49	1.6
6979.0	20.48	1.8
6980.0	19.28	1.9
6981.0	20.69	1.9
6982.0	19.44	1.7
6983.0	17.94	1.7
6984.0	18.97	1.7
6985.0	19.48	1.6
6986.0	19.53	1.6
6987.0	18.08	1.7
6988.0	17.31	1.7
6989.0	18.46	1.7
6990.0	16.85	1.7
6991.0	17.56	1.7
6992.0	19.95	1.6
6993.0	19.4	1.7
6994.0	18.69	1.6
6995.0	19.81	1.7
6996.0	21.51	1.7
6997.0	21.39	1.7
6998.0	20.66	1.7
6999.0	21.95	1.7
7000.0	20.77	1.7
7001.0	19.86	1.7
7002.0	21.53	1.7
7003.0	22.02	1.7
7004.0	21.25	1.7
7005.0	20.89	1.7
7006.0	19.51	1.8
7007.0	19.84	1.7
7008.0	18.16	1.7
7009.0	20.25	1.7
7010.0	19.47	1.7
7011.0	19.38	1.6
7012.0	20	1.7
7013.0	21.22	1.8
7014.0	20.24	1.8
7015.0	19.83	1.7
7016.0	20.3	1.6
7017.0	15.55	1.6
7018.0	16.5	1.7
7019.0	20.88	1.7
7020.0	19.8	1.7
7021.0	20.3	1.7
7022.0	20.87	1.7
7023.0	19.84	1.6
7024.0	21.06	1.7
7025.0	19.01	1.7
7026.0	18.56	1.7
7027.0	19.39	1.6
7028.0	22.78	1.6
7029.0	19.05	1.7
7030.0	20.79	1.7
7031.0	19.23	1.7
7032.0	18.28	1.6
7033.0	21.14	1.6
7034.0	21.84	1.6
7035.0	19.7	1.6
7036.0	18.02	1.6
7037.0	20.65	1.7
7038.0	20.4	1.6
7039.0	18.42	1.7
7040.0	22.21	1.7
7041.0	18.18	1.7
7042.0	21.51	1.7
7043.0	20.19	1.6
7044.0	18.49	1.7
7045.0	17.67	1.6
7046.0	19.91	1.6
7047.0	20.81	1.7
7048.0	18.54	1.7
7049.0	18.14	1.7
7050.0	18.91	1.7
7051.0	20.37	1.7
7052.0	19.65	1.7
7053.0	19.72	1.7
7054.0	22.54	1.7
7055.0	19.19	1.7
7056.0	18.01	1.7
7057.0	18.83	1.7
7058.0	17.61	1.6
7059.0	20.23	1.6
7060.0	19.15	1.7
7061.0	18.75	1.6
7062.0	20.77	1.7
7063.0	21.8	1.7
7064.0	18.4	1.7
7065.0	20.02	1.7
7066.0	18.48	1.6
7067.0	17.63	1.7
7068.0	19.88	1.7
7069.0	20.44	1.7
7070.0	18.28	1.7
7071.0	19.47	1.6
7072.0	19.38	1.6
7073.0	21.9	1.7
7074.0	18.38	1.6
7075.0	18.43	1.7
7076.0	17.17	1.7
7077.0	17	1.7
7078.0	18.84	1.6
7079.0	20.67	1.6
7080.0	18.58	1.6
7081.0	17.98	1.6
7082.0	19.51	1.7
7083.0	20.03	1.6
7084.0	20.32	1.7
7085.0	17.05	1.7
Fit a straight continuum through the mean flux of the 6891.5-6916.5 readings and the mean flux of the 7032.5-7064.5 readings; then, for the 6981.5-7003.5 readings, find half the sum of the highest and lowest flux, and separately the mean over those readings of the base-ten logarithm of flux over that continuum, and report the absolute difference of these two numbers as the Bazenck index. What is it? 19.4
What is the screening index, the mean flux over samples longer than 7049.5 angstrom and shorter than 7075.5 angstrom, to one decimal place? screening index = 19.5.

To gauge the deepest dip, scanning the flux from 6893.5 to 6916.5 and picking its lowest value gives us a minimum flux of 18.6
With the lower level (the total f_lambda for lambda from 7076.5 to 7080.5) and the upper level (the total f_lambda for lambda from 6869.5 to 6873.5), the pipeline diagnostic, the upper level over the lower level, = 1.21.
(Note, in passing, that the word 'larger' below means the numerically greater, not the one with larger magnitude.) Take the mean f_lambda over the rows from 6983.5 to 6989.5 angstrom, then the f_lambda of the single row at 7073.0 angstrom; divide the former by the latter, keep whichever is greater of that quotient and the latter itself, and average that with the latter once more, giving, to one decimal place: 21.9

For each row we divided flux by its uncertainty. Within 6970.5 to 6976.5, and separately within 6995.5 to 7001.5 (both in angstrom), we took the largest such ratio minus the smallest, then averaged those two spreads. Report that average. 1.3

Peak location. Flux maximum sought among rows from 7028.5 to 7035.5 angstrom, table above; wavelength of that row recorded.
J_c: 7034.0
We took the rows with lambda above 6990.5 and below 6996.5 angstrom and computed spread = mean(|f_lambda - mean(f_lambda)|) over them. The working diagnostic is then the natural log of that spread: -0.1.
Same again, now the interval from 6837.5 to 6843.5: 0.4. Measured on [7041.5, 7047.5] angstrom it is 0.1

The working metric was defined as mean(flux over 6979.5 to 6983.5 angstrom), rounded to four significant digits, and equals 19.34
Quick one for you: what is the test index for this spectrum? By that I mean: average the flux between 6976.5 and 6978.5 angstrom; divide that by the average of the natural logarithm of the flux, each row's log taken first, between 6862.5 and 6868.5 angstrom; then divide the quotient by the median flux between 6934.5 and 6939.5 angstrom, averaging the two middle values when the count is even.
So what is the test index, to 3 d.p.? 0.302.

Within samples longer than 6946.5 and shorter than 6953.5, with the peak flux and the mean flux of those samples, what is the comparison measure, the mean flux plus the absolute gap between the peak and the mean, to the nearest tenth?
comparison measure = 22.7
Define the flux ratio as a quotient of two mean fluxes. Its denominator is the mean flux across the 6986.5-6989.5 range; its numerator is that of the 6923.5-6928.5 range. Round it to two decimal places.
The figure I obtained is 1.23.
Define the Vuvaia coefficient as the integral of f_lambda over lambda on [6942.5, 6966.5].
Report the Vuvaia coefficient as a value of 499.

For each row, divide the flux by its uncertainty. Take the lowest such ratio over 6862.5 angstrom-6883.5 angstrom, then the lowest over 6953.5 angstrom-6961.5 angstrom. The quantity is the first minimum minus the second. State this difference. -2.9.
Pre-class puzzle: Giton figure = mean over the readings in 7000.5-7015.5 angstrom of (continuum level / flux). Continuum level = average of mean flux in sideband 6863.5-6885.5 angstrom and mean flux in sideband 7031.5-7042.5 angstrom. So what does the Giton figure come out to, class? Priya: 1.04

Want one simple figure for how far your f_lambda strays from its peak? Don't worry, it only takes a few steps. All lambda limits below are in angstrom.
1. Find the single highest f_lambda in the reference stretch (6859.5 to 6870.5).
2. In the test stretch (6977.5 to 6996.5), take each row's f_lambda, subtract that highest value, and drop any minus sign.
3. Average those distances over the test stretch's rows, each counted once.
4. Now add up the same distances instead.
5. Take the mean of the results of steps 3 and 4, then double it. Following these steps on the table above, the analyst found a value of 100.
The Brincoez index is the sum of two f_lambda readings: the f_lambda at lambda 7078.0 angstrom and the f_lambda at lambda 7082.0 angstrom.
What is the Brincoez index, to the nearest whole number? 38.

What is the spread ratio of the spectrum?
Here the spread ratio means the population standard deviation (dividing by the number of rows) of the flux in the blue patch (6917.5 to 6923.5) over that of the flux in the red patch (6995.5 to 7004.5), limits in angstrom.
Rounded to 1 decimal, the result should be 2.4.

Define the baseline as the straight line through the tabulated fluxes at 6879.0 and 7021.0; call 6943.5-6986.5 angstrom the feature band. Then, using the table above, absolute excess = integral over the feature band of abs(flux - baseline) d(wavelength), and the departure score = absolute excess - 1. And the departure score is 41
